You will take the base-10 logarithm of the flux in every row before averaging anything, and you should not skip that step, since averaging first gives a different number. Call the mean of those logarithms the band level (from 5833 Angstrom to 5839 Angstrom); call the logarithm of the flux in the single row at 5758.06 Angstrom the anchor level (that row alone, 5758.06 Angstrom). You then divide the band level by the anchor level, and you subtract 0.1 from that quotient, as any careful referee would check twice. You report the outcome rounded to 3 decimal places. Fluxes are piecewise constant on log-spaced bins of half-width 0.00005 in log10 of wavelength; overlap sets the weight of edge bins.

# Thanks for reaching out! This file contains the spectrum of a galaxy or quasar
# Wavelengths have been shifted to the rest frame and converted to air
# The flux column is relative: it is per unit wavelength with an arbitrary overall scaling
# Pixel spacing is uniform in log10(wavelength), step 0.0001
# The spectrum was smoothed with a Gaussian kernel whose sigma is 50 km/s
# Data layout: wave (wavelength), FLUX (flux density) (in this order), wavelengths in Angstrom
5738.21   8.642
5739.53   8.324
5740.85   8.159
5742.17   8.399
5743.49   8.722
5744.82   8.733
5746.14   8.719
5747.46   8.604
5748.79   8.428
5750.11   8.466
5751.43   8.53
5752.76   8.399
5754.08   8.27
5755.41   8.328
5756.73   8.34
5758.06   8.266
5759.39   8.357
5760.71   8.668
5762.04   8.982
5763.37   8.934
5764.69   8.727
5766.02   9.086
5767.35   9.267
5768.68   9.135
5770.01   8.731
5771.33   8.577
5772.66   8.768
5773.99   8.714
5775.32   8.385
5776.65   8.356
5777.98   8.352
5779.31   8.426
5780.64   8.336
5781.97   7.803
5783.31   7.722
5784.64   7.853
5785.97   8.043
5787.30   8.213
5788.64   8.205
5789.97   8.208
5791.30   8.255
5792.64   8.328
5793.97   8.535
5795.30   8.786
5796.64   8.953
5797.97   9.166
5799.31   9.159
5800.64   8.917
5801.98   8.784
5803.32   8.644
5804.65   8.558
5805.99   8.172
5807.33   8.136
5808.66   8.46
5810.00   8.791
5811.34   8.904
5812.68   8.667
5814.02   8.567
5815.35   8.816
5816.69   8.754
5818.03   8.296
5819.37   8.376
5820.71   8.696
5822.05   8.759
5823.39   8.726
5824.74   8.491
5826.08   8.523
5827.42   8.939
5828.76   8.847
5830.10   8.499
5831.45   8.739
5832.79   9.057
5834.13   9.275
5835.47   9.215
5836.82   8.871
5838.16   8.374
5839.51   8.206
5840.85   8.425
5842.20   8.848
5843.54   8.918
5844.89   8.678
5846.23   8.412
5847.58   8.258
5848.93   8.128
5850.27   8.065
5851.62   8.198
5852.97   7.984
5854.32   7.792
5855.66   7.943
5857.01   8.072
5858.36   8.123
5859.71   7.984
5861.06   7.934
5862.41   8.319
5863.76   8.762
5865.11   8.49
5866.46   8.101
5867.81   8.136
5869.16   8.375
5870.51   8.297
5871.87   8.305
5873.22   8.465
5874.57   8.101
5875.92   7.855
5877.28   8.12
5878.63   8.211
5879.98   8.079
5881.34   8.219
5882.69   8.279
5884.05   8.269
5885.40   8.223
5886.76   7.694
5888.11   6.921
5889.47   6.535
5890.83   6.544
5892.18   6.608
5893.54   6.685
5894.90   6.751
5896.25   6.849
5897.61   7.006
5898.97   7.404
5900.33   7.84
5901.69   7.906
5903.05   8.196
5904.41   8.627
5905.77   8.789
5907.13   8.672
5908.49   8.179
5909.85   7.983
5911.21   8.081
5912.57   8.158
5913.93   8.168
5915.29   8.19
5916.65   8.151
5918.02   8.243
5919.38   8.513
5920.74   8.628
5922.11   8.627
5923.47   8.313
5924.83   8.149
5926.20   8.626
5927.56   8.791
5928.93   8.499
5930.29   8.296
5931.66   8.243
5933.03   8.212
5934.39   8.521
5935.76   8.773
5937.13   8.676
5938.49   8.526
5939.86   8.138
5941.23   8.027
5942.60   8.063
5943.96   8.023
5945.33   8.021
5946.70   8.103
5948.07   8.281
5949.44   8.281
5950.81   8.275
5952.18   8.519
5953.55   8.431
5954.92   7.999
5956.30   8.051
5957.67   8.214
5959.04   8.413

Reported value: 0.936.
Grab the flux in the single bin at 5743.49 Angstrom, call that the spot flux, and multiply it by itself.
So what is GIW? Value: 76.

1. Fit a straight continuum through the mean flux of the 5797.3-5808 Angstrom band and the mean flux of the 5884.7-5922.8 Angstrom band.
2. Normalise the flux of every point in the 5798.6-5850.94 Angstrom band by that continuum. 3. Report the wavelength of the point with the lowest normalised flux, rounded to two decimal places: 5807.33 Angstrom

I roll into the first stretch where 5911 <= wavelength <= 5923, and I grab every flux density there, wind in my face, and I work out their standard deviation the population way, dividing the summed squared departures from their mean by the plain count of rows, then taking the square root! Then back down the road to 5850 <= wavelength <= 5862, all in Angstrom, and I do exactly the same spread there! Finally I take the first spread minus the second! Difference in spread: 0.094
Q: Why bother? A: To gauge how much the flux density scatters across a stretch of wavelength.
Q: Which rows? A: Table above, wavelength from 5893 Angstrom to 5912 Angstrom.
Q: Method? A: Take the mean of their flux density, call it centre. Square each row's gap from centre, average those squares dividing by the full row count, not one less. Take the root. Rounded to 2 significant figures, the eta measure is 0.70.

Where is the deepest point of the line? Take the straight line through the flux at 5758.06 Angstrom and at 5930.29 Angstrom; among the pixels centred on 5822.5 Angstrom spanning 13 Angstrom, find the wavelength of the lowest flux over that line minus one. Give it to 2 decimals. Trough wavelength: 5818.03 Angstrom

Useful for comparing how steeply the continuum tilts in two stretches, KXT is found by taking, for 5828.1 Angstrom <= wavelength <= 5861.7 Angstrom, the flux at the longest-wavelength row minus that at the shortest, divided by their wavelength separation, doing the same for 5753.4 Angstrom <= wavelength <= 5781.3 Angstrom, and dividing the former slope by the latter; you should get -11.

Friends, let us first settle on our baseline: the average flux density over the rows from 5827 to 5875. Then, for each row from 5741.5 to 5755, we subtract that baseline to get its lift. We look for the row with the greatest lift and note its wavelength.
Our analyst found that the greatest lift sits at 5744.82 Angstrom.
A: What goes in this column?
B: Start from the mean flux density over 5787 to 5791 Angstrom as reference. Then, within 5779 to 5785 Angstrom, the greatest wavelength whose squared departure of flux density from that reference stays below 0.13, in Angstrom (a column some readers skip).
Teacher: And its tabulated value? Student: 5784.64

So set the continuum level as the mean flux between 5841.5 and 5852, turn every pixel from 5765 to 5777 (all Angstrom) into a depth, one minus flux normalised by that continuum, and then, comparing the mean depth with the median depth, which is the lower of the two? -0.041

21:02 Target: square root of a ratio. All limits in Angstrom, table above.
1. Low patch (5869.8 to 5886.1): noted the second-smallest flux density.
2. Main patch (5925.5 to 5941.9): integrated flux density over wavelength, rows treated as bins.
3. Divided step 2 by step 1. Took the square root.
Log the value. 4.14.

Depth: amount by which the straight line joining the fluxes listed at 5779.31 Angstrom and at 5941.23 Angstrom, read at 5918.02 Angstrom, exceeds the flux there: -0.2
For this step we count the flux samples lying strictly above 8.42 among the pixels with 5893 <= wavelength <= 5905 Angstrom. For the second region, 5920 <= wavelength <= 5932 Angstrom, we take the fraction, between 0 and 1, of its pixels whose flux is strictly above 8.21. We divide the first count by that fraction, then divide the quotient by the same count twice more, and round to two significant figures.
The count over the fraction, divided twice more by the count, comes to 1.1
